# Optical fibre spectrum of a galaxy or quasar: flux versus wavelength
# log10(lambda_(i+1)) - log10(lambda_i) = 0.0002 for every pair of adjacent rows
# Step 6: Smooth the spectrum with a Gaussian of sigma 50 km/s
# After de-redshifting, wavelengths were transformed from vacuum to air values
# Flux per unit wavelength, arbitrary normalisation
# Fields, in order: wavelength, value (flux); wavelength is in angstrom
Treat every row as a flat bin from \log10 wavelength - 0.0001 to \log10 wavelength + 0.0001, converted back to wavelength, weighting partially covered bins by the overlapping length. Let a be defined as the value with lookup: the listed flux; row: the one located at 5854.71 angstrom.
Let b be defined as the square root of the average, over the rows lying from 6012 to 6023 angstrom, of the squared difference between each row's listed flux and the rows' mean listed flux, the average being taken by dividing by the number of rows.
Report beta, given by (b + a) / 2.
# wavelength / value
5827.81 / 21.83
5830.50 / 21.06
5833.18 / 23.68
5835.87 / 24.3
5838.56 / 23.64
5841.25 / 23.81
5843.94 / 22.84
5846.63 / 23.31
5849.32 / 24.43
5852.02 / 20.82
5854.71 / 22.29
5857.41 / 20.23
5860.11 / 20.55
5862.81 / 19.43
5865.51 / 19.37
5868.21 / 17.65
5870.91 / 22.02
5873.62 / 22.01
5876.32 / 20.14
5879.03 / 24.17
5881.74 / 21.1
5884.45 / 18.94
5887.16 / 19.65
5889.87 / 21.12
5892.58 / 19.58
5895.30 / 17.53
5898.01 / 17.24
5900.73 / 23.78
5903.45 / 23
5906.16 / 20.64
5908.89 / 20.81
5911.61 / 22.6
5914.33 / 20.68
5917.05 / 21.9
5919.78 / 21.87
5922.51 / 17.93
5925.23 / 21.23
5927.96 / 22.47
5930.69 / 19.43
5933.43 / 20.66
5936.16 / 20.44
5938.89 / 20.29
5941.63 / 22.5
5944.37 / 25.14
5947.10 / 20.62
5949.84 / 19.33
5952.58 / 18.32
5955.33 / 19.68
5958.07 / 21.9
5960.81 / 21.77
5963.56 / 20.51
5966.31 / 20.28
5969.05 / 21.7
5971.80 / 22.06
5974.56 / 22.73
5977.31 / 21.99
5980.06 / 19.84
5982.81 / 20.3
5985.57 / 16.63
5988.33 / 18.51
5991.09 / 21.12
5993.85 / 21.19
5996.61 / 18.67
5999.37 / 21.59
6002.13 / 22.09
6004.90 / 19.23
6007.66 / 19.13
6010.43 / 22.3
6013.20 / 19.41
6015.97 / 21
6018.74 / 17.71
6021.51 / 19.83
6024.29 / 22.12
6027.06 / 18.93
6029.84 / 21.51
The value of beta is 11.7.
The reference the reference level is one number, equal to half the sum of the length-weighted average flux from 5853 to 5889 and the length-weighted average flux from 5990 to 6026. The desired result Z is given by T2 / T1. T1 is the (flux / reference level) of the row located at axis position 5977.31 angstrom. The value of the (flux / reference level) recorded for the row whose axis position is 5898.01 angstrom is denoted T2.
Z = 0.78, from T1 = 1.07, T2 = 0.84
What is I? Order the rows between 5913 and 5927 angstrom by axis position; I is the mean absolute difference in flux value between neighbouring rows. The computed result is 2.1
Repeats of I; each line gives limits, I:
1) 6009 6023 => 2.5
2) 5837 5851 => 0.7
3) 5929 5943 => 1.0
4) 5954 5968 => 1.0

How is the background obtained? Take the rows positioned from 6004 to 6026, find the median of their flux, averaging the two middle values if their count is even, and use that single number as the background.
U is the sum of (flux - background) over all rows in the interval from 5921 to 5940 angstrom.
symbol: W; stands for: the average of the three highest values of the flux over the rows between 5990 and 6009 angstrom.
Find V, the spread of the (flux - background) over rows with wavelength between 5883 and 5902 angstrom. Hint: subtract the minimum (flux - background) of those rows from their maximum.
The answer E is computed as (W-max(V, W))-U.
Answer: -5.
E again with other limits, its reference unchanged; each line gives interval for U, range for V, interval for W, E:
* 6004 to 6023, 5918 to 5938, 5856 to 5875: -1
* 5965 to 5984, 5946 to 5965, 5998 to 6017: -12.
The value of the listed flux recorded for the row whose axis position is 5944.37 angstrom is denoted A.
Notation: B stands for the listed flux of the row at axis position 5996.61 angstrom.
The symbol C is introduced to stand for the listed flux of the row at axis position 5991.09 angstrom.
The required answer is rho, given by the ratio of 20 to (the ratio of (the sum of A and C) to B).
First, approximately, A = 25.14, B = 18.67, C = 21.12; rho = 8.1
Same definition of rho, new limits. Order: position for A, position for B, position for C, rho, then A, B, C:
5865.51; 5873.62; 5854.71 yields 10.6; 19.37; 22.01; 22.29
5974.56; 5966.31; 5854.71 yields 9.0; 22.73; 20.28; 22.29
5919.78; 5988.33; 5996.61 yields 9.1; 21.87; 18.51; 18.67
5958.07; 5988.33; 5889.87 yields 8.6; 21.9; 18.51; 21.12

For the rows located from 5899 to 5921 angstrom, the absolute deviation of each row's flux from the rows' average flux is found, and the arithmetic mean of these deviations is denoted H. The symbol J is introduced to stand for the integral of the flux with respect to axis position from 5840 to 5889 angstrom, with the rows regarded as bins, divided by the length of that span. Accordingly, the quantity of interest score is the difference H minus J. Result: -20.3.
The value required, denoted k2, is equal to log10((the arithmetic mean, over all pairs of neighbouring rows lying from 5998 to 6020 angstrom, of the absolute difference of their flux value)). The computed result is 0.31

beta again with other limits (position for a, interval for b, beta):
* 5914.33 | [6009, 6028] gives 11.1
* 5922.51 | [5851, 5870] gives 9.6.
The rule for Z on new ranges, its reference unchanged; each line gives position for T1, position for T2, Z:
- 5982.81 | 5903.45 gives 1.13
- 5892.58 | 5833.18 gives 1.21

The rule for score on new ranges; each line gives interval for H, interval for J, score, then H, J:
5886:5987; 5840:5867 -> -20.3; 1.39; 21.7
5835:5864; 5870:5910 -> -19.2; 1.52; 20.8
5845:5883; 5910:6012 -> -19.2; 1.53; 20.8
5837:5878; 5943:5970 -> -19.3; 1.64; 20.9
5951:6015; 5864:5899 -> -18.7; 1.32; 20.1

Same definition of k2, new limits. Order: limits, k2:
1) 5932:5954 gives 0.24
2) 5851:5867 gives 0.00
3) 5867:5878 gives 0.32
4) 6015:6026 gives 0.41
